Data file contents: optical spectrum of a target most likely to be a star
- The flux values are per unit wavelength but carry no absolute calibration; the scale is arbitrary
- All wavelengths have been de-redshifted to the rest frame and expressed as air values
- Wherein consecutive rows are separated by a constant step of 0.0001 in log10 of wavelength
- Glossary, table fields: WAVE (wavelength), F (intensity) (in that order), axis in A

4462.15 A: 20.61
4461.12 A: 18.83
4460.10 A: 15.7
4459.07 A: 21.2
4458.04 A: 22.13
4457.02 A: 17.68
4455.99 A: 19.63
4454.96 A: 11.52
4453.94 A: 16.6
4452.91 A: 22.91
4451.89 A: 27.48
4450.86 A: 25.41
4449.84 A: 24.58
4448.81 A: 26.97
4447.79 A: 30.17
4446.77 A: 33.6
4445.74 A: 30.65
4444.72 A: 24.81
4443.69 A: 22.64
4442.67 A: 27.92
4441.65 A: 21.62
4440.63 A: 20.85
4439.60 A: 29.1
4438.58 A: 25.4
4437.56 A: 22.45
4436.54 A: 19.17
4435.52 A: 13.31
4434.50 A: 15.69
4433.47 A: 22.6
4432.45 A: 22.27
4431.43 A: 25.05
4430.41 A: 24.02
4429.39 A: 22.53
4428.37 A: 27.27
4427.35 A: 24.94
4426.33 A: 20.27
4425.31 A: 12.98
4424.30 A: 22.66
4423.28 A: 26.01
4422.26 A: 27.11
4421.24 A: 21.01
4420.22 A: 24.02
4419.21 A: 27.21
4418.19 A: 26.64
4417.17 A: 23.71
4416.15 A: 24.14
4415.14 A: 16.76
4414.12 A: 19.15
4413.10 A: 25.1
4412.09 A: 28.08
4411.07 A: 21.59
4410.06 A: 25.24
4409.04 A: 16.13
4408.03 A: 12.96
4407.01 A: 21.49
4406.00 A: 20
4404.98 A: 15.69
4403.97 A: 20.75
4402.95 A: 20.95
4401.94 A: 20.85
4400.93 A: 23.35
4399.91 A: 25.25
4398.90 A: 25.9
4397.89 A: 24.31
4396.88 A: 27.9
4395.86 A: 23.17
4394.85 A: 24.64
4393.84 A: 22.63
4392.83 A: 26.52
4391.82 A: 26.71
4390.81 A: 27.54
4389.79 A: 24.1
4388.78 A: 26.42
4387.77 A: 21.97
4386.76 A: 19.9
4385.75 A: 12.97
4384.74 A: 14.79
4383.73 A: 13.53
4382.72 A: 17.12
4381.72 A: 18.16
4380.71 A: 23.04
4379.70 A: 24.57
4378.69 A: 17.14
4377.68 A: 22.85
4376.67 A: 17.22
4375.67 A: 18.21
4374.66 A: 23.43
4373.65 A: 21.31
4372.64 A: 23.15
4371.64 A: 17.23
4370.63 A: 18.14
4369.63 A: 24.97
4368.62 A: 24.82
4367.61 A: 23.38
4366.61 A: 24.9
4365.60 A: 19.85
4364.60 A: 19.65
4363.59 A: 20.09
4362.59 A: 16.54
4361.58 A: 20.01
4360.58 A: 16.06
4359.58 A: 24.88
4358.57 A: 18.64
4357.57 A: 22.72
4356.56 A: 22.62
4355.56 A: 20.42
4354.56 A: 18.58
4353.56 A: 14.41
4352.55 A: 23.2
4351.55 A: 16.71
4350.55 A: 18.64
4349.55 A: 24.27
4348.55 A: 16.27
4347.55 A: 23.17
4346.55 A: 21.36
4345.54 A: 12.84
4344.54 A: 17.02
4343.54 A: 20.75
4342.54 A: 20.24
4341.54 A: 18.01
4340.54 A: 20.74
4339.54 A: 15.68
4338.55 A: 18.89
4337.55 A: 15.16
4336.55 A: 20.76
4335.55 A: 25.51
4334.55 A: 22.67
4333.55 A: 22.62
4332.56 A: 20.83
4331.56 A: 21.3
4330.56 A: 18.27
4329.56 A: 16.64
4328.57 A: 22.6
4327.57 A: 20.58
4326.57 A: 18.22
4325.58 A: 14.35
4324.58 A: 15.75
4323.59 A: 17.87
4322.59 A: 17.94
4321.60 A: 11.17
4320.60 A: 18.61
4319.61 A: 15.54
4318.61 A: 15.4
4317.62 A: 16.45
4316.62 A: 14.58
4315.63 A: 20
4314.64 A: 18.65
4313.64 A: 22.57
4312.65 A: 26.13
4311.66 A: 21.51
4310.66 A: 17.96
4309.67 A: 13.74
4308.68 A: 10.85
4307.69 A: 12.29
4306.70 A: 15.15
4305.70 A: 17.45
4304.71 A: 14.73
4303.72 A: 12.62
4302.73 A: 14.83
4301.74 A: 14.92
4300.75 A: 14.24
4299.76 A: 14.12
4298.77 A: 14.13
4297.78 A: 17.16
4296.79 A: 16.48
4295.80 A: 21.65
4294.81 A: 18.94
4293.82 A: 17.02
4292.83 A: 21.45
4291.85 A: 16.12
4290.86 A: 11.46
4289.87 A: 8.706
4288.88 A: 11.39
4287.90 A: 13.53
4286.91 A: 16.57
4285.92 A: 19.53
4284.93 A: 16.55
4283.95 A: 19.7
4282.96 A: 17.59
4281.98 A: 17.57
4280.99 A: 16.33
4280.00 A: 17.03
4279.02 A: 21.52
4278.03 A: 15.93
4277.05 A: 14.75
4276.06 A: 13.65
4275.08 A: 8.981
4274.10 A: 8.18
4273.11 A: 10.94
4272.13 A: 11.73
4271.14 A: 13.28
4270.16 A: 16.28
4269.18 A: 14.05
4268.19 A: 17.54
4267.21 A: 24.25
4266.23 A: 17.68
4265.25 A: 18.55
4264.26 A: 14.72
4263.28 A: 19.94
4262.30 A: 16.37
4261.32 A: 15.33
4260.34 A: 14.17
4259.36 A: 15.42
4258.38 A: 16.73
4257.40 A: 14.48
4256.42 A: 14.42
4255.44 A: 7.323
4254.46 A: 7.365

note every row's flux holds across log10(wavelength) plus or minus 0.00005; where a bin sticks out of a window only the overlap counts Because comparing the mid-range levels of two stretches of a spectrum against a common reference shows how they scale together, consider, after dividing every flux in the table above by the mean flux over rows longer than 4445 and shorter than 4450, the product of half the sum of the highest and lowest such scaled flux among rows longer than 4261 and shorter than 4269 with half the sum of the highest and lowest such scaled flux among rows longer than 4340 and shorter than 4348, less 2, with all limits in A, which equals -1.59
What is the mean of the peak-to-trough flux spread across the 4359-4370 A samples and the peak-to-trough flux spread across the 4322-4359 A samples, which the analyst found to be 11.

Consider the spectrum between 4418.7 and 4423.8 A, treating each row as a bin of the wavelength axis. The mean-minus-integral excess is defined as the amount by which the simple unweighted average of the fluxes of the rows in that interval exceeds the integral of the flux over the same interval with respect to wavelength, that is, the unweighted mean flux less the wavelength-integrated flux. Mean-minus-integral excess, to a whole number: -103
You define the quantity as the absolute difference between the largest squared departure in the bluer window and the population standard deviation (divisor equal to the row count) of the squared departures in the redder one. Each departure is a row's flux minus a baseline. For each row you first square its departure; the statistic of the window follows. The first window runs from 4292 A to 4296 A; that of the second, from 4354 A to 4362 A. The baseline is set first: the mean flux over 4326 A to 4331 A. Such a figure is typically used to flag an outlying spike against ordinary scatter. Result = 4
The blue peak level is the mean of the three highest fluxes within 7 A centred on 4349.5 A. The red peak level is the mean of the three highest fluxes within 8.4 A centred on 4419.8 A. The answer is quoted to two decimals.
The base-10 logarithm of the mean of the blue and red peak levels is 1.40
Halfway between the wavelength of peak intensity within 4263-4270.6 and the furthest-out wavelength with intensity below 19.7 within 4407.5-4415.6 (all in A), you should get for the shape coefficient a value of 4341.2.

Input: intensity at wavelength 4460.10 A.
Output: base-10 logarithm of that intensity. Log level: 1.20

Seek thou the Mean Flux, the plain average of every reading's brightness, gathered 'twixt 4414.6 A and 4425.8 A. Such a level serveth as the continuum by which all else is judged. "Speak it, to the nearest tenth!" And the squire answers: 22.9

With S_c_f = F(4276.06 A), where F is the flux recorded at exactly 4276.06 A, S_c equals 13.65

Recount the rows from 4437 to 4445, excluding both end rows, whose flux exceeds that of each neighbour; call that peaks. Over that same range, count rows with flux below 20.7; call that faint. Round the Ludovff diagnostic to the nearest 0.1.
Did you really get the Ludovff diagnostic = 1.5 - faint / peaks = 1.5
